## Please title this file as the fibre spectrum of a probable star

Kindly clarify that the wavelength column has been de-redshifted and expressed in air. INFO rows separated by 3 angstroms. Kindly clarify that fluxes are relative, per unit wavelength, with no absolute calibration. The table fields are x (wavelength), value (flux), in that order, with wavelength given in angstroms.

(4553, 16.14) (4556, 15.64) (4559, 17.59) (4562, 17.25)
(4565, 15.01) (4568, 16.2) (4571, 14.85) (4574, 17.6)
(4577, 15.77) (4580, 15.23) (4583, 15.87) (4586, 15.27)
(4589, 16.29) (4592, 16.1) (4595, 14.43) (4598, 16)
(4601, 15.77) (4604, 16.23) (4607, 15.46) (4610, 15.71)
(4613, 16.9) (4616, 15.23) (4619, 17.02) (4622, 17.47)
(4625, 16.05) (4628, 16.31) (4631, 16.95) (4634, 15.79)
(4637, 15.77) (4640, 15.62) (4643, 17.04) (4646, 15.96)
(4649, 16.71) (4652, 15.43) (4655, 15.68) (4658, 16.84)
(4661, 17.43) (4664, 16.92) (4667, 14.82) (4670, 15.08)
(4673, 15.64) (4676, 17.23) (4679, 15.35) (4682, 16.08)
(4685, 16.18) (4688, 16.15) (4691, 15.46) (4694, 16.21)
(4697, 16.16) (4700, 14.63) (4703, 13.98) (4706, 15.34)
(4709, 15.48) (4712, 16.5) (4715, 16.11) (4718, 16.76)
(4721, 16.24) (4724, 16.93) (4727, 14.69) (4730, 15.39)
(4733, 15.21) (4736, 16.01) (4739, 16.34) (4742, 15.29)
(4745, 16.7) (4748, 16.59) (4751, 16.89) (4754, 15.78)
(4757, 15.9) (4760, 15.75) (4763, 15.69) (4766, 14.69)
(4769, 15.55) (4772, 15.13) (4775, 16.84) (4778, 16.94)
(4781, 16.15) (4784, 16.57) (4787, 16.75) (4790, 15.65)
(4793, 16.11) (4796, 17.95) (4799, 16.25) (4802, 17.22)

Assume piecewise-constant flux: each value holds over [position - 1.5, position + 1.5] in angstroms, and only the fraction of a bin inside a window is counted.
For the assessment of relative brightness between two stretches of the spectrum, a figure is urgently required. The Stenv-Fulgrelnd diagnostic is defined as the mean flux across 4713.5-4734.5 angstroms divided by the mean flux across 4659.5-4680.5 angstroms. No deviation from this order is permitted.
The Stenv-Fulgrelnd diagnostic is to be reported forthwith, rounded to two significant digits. 0.99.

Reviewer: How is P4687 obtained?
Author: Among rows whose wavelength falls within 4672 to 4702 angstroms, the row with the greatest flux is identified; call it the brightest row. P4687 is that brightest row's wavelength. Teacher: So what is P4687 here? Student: 4676 angstroms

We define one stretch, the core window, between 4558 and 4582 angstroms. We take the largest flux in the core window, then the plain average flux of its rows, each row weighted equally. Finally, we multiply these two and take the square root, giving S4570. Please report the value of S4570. 16.9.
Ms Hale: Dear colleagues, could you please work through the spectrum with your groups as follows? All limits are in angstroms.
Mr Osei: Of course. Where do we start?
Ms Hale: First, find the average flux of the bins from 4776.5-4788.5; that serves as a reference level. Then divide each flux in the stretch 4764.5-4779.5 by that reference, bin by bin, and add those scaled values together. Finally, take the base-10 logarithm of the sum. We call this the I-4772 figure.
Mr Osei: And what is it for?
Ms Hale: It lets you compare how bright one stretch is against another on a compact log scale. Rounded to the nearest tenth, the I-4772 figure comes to 0.7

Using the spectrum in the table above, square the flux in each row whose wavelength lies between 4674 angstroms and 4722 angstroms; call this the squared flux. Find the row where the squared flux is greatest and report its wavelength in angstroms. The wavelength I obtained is 4676 angstroms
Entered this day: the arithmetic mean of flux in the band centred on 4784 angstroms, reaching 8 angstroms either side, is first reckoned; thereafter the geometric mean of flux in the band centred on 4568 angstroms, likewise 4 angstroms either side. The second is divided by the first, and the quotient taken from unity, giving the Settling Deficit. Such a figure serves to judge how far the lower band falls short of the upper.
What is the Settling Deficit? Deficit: 0.065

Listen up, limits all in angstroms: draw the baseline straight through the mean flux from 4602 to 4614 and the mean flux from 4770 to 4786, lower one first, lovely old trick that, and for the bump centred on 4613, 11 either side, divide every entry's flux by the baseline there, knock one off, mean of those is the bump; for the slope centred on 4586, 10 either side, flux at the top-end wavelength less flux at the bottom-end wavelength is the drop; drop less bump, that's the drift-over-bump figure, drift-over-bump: -1.4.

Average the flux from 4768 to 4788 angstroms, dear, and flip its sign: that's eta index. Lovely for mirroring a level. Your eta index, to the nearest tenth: -16.3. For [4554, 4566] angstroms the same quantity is -16.4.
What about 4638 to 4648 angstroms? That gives -16.2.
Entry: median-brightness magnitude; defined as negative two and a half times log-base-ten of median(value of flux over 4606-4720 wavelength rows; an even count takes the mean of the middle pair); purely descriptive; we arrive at -3.01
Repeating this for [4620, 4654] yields -3.01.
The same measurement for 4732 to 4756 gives -3.02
